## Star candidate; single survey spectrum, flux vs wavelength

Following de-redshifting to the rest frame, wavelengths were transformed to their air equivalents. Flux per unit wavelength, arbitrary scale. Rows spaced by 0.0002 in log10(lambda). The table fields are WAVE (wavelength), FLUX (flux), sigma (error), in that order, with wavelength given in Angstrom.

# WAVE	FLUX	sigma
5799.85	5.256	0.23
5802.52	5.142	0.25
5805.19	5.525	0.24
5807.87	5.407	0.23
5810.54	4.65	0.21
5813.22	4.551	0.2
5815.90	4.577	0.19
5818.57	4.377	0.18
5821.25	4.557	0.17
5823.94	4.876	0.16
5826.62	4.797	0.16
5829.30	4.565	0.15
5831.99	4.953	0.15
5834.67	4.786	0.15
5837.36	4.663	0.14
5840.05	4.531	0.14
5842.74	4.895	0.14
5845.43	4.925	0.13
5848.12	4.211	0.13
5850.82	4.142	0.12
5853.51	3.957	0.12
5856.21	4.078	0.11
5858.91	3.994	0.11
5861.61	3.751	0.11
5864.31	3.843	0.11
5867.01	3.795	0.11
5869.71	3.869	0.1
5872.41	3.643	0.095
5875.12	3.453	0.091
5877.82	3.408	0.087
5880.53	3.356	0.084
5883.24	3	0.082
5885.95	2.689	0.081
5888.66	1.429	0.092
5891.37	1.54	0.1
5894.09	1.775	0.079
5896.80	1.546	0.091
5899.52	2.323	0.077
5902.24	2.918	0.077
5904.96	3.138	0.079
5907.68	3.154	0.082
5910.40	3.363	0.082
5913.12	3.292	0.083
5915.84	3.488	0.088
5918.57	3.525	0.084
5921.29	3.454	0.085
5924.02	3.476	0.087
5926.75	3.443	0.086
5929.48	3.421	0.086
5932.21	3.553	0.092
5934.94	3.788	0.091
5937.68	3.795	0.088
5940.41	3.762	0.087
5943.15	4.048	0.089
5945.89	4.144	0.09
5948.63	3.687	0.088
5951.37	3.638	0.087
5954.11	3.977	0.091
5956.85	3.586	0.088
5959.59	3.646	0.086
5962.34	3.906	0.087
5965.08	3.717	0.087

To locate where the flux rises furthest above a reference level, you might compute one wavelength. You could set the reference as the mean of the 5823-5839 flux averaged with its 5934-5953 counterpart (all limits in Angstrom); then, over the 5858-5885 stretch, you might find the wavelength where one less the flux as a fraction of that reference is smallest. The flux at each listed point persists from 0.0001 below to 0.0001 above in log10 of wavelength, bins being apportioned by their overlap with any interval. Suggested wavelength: 5858.91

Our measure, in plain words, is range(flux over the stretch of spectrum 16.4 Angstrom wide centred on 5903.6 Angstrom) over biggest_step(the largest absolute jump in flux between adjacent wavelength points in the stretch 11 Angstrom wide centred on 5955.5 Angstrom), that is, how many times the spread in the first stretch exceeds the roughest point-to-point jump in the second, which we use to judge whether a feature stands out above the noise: 4.6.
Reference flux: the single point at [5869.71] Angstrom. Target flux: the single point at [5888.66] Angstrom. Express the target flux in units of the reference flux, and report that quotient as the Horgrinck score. 0.37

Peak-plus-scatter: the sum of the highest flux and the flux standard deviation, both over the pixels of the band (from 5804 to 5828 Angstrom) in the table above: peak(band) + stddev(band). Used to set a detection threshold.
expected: 5.9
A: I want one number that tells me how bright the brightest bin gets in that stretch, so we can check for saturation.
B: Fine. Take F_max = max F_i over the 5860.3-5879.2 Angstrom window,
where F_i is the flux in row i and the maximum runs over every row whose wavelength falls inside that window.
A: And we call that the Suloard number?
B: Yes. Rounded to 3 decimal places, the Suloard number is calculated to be 3.869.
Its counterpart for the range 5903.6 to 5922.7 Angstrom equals 3.525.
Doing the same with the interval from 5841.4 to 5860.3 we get 4.925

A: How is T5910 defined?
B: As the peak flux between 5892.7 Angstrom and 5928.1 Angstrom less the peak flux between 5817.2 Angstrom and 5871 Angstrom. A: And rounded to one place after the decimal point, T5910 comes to -1.4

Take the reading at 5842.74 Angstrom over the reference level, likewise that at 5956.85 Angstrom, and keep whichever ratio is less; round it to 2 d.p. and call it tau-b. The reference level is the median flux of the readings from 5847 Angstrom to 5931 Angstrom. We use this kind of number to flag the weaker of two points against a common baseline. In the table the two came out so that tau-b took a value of 1.04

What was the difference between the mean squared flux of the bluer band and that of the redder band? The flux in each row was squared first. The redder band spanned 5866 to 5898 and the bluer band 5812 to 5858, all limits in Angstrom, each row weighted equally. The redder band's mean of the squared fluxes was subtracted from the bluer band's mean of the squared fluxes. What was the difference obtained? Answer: 12.2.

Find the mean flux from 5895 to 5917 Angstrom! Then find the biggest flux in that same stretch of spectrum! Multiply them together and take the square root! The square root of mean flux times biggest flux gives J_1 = 3.2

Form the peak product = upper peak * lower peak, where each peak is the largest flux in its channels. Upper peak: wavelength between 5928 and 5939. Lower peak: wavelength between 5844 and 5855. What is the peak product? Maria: 18.7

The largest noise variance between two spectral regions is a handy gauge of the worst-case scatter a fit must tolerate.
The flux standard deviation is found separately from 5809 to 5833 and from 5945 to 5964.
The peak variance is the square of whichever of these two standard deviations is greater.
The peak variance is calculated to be 0.04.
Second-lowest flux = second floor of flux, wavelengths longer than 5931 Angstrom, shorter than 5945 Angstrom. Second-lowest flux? 3.762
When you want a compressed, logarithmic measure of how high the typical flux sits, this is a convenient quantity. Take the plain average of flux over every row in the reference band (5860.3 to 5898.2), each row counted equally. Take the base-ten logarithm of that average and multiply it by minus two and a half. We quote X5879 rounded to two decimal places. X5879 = -1.17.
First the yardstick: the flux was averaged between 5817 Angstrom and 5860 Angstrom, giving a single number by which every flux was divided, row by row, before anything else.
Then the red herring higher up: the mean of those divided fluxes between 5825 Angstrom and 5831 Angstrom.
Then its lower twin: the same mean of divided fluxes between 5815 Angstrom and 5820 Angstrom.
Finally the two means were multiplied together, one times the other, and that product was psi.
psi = 1.03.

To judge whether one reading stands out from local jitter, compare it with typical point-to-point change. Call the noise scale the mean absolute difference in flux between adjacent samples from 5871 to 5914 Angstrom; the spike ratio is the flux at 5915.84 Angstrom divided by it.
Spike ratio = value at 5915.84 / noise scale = 11.2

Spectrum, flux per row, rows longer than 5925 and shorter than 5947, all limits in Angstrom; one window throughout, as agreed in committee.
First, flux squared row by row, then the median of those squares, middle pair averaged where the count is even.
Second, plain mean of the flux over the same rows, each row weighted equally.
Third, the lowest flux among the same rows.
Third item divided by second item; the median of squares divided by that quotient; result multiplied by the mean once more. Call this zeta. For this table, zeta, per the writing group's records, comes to 58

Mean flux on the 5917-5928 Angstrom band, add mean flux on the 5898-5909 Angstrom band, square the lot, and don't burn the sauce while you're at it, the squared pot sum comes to 40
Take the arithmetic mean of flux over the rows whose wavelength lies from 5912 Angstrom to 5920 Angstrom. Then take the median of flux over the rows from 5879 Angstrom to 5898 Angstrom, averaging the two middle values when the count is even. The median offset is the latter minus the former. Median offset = -1.7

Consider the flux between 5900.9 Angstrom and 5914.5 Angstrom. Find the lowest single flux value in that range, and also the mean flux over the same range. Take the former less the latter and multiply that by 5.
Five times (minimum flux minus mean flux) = -1.3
